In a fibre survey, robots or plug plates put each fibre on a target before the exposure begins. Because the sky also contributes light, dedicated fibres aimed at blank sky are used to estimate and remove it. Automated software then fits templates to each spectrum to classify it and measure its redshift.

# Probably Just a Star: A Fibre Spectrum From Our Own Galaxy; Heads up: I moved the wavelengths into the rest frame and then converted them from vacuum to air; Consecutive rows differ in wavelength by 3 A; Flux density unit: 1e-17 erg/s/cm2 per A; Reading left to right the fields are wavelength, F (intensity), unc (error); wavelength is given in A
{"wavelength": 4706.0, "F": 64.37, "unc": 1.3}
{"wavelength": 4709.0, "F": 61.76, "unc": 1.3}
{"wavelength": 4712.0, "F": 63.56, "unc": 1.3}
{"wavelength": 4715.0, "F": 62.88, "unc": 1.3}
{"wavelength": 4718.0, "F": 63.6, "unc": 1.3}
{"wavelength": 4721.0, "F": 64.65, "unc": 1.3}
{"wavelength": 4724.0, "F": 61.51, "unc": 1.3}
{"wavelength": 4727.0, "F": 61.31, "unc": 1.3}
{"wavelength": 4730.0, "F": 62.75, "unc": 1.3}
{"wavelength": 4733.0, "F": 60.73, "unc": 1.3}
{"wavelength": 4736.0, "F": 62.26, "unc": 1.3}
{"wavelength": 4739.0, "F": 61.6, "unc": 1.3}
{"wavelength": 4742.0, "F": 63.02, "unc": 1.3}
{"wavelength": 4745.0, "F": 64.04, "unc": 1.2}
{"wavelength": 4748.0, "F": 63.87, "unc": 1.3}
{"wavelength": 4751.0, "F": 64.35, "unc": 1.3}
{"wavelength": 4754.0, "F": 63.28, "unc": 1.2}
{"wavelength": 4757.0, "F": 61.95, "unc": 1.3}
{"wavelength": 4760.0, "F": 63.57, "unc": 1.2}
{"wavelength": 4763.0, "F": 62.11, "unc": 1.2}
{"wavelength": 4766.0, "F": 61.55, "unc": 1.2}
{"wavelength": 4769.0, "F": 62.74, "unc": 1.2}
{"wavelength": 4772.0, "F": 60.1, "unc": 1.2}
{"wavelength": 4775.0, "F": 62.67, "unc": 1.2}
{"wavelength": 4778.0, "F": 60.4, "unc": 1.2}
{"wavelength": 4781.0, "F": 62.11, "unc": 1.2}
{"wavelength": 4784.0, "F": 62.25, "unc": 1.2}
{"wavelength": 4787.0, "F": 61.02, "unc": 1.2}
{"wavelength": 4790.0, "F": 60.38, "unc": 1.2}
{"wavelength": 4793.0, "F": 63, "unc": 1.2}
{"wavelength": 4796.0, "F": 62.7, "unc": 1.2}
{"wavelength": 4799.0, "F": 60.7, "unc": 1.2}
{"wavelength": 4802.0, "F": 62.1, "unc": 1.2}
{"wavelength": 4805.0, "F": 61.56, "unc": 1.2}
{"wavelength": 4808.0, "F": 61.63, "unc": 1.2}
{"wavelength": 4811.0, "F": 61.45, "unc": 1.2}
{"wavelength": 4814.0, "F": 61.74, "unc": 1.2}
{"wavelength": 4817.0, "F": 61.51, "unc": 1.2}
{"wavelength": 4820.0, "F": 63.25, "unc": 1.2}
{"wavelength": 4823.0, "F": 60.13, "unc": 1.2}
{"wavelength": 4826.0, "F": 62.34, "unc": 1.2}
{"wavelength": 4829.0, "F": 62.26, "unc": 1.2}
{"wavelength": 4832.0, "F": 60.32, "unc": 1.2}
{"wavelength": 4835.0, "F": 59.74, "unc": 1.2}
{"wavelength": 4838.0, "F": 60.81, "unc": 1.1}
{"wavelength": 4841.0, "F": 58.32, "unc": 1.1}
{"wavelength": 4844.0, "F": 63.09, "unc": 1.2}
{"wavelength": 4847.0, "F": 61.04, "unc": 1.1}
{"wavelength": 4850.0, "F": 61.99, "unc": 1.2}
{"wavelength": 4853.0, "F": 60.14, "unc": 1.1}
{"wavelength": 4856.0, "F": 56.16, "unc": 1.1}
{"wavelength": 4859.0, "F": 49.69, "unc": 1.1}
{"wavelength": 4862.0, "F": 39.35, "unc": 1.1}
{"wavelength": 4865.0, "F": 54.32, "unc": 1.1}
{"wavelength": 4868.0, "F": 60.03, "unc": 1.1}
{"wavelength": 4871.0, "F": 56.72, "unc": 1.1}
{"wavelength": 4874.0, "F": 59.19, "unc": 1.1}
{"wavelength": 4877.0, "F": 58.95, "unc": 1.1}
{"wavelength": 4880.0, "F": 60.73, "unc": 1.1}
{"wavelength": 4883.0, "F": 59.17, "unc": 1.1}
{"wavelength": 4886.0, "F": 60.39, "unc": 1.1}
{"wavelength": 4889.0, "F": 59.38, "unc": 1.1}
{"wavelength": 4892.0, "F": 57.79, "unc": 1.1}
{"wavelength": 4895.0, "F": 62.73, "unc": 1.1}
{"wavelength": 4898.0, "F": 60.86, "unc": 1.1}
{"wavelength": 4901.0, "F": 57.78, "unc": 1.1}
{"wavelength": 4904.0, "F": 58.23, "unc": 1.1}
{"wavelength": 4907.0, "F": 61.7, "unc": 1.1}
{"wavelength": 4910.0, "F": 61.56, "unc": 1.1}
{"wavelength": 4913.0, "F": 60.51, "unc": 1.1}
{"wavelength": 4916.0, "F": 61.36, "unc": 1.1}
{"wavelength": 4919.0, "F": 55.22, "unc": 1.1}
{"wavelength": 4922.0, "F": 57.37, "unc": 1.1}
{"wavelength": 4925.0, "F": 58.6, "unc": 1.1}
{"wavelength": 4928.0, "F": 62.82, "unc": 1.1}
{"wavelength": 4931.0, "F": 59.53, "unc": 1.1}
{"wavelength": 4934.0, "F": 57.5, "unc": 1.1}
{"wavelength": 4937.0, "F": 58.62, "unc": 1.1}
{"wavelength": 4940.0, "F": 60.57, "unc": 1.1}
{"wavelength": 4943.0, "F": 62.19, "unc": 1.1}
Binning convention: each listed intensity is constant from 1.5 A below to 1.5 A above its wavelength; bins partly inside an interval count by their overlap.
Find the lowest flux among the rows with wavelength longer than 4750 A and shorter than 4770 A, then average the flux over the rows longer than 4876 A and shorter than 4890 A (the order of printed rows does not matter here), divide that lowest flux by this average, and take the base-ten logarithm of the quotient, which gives 0.013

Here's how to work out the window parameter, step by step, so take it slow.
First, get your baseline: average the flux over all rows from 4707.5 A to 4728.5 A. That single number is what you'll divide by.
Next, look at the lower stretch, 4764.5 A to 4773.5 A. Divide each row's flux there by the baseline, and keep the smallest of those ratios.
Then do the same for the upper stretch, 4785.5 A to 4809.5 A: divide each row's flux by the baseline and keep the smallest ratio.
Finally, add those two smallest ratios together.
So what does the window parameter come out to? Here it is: 1.92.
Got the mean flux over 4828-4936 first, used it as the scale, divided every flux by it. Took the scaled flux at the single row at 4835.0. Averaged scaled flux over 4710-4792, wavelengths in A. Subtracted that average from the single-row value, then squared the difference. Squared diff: 0.0020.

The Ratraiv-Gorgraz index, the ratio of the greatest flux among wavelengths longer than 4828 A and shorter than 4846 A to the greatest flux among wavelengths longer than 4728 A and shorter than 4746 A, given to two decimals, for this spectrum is 0.99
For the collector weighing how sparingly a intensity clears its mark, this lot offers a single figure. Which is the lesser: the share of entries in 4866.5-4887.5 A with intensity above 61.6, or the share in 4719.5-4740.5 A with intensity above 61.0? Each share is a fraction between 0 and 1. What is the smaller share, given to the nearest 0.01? 0.00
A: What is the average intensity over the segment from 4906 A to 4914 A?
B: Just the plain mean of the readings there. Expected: 61.3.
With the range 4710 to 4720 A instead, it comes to 63.3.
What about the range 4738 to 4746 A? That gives 62.9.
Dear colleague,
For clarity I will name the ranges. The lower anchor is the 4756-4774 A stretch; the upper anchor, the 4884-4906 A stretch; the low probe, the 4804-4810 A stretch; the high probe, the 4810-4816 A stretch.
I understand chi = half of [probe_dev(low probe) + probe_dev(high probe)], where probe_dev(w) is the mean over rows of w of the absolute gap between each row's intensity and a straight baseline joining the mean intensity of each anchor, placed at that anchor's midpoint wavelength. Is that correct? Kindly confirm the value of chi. 0.4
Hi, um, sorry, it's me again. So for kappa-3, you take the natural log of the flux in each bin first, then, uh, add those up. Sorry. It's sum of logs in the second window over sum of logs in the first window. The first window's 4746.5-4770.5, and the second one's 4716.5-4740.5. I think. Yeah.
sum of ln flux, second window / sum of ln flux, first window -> 1.00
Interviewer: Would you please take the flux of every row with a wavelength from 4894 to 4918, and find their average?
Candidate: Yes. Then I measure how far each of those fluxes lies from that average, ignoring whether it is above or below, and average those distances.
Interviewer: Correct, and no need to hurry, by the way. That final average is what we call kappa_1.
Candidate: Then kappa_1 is 1.31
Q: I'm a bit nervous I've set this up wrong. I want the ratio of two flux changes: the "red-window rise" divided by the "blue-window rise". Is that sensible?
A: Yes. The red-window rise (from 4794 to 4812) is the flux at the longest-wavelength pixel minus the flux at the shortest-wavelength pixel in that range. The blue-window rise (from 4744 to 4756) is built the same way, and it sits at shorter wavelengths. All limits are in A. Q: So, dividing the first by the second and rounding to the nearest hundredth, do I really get 1.64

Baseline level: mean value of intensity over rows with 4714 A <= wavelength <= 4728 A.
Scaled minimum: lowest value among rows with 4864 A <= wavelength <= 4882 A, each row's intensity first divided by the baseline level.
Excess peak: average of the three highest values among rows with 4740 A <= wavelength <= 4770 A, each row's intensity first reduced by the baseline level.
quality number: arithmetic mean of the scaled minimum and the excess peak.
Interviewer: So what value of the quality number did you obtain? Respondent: 1.1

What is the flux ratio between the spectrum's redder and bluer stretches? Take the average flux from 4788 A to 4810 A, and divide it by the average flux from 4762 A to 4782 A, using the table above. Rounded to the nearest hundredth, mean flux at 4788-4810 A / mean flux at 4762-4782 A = 1.00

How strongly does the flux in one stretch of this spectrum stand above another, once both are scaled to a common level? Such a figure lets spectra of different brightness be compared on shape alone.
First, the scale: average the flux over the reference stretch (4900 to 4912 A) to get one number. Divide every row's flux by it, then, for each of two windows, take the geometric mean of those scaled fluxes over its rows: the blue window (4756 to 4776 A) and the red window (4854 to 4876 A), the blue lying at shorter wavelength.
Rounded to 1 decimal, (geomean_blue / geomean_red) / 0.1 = 11.7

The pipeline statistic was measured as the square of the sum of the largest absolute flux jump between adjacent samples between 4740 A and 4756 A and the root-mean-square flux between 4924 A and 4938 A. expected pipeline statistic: 3662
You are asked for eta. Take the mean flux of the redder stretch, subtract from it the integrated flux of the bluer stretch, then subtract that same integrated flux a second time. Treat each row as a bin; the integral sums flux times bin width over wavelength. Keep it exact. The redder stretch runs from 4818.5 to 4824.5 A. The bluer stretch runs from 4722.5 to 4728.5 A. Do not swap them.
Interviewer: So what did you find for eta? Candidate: -675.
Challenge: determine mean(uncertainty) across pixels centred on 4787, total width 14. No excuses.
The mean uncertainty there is 1.20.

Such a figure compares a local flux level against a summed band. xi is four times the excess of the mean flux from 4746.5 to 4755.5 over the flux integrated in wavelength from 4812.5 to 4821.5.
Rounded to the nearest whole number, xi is -1983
